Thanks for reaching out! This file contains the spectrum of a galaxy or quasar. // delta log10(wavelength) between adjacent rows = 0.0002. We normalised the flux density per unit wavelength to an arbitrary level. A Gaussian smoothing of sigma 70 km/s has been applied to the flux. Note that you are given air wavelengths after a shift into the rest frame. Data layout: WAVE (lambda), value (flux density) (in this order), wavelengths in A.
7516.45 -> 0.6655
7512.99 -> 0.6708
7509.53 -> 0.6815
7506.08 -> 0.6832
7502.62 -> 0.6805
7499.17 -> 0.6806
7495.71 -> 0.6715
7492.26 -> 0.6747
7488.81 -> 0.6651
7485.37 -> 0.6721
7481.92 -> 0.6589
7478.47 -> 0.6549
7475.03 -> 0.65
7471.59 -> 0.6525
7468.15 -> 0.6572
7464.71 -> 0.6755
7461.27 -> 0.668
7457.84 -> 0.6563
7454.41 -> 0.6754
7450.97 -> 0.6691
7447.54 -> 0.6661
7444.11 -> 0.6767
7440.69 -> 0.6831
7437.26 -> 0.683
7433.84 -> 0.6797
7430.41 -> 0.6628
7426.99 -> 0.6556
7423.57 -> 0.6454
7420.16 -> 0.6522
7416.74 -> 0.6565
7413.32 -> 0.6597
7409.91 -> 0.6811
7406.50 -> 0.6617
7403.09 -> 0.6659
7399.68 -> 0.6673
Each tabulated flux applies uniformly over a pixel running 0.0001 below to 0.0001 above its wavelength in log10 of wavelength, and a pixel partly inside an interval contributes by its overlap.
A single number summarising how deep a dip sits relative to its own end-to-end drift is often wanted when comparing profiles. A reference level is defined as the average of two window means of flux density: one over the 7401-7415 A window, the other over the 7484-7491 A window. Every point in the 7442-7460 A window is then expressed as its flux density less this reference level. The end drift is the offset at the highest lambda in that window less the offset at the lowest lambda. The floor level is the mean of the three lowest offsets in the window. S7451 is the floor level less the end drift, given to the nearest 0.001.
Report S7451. 0.016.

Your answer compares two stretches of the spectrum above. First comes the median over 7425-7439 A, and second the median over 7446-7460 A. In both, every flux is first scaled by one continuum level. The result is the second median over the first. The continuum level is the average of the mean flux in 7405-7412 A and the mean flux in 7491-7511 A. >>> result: 0.99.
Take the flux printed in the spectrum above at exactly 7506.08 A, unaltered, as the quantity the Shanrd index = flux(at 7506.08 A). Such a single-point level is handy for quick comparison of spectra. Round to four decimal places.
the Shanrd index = 0.6832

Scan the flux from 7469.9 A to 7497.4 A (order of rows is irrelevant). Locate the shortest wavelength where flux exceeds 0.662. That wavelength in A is 7485.37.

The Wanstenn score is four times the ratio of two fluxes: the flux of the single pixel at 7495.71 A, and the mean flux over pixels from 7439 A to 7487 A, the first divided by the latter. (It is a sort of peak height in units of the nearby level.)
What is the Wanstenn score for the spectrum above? 4.04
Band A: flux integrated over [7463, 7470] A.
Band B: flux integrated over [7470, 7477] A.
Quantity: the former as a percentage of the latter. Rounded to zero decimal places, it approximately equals 102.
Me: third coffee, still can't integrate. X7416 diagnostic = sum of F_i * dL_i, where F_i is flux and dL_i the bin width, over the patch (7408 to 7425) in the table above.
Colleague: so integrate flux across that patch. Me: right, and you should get 11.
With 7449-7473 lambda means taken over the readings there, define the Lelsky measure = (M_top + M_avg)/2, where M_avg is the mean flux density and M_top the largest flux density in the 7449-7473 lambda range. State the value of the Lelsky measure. 0.670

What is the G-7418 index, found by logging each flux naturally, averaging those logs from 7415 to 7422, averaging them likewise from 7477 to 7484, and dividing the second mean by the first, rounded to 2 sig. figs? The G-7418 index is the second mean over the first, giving 0.99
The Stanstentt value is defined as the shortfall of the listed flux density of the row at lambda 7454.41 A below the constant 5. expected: 4.32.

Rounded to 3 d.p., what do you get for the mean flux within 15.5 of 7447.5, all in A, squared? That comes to 0.453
